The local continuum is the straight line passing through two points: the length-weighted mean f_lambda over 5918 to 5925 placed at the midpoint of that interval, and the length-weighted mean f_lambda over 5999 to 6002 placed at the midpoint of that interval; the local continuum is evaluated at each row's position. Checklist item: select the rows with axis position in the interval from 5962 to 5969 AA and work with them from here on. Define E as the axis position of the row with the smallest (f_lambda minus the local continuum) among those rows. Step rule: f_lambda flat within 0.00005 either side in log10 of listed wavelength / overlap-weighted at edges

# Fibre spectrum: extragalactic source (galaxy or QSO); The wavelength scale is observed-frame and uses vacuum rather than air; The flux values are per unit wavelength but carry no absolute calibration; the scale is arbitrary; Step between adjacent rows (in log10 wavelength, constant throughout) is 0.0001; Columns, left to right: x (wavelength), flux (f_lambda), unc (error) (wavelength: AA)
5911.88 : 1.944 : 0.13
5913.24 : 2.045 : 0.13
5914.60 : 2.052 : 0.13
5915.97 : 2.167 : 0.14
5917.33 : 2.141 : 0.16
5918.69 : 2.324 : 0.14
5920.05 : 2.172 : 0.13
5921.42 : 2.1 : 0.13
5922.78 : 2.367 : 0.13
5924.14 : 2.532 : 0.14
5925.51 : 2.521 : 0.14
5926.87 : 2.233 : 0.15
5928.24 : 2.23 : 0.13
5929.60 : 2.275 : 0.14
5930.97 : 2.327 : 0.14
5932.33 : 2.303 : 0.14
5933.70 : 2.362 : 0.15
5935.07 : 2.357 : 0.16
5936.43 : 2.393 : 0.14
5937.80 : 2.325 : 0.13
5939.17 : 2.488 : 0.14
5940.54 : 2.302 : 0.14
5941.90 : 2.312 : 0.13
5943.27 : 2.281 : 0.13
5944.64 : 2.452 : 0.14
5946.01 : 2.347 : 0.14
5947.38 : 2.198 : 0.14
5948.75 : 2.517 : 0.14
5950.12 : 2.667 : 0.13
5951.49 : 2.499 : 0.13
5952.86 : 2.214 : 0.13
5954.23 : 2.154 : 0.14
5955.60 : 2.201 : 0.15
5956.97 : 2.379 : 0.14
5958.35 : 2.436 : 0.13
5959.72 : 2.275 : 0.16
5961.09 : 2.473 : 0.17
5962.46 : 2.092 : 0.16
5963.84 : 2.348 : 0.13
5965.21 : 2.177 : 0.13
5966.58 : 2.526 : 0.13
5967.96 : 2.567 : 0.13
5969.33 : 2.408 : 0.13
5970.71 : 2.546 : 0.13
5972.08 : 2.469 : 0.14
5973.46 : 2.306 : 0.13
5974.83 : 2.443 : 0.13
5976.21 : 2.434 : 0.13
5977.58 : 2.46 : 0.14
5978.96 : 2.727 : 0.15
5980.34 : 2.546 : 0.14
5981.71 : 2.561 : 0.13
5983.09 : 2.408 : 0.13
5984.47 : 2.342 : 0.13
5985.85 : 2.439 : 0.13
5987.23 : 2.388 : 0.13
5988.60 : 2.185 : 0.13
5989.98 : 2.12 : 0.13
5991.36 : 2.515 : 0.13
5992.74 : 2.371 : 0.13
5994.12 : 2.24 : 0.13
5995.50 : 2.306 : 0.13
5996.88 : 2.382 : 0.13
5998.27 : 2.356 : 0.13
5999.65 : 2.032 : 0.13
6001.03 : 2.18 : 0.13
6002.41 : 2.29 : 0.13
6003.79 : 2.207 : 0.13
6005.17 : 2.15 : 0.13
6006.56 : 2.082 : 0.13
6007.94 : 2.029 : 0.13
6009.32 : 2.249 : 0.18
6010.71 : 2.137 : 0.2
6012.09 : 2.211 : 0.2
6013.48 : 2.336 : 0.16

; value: 5962.46 AA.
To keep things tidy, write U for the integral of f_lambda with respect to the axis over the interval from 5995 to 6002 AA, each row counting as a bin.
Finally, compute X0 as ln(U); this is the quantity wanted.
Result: 2.76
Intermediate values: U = 15.8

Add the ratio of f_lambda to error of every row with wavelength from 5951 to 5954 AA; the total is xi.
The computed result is 36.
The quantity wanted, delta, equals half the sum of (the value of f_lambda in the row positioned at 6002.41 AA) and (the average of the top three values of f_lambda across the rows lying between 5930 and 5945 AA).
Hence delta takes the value 2.37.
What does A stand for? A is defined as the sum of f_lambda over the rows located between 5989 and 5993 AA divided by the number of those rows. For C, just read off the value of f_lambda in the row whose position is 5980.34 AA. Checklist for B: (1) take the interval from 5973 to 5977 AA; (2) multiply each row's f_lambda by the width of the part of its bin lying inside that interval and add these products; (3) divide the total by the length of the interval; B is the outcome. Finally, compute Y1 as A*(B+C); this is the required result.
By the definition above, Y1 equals 11.6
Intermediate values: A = 2.34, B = 2.41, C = 2.546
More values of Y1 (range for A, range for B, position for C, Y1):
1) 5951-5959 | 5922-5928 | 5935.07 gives 11.0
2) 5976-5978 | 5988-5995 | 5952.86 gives 11.0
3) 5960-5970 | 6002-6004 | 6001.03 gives 10.5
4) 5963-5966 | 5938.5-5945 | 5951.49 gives 11.0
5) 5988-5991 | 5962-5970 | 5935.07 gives 10.2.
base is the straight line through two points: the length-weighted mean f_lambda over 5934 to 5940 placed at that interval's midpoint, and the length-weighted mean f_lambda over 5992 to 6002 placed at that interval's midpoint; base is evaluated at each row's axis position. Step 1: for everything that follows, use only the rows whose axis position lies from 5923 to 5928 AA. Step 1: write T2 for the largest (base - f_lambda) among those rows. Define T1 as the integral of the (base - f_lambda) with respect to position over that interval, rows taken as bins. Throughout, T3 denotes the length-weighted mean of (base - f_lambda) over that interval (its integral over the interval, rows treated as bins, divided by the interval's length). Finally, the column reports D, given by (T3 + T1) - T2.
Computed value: -0.16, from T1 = 0.01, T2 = 0.17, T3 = 0.002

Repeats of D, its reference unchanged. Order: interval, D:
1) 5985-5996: -0.65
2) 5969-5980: -2.01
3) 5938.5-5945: 0.01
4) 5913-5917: 1.26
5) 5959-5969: -0.48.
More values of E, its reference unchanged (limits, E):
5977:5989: 5988.60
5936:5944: 5943.27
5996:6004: 5999.65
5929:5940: 5929.60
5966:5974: 5973.46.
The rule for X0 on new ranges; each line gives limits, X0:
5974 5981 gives 2.87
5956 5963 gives 2.79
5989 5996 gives 2.78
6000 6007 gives 2.72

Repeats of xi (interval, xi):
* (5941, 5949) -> 103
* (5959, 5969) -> 116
